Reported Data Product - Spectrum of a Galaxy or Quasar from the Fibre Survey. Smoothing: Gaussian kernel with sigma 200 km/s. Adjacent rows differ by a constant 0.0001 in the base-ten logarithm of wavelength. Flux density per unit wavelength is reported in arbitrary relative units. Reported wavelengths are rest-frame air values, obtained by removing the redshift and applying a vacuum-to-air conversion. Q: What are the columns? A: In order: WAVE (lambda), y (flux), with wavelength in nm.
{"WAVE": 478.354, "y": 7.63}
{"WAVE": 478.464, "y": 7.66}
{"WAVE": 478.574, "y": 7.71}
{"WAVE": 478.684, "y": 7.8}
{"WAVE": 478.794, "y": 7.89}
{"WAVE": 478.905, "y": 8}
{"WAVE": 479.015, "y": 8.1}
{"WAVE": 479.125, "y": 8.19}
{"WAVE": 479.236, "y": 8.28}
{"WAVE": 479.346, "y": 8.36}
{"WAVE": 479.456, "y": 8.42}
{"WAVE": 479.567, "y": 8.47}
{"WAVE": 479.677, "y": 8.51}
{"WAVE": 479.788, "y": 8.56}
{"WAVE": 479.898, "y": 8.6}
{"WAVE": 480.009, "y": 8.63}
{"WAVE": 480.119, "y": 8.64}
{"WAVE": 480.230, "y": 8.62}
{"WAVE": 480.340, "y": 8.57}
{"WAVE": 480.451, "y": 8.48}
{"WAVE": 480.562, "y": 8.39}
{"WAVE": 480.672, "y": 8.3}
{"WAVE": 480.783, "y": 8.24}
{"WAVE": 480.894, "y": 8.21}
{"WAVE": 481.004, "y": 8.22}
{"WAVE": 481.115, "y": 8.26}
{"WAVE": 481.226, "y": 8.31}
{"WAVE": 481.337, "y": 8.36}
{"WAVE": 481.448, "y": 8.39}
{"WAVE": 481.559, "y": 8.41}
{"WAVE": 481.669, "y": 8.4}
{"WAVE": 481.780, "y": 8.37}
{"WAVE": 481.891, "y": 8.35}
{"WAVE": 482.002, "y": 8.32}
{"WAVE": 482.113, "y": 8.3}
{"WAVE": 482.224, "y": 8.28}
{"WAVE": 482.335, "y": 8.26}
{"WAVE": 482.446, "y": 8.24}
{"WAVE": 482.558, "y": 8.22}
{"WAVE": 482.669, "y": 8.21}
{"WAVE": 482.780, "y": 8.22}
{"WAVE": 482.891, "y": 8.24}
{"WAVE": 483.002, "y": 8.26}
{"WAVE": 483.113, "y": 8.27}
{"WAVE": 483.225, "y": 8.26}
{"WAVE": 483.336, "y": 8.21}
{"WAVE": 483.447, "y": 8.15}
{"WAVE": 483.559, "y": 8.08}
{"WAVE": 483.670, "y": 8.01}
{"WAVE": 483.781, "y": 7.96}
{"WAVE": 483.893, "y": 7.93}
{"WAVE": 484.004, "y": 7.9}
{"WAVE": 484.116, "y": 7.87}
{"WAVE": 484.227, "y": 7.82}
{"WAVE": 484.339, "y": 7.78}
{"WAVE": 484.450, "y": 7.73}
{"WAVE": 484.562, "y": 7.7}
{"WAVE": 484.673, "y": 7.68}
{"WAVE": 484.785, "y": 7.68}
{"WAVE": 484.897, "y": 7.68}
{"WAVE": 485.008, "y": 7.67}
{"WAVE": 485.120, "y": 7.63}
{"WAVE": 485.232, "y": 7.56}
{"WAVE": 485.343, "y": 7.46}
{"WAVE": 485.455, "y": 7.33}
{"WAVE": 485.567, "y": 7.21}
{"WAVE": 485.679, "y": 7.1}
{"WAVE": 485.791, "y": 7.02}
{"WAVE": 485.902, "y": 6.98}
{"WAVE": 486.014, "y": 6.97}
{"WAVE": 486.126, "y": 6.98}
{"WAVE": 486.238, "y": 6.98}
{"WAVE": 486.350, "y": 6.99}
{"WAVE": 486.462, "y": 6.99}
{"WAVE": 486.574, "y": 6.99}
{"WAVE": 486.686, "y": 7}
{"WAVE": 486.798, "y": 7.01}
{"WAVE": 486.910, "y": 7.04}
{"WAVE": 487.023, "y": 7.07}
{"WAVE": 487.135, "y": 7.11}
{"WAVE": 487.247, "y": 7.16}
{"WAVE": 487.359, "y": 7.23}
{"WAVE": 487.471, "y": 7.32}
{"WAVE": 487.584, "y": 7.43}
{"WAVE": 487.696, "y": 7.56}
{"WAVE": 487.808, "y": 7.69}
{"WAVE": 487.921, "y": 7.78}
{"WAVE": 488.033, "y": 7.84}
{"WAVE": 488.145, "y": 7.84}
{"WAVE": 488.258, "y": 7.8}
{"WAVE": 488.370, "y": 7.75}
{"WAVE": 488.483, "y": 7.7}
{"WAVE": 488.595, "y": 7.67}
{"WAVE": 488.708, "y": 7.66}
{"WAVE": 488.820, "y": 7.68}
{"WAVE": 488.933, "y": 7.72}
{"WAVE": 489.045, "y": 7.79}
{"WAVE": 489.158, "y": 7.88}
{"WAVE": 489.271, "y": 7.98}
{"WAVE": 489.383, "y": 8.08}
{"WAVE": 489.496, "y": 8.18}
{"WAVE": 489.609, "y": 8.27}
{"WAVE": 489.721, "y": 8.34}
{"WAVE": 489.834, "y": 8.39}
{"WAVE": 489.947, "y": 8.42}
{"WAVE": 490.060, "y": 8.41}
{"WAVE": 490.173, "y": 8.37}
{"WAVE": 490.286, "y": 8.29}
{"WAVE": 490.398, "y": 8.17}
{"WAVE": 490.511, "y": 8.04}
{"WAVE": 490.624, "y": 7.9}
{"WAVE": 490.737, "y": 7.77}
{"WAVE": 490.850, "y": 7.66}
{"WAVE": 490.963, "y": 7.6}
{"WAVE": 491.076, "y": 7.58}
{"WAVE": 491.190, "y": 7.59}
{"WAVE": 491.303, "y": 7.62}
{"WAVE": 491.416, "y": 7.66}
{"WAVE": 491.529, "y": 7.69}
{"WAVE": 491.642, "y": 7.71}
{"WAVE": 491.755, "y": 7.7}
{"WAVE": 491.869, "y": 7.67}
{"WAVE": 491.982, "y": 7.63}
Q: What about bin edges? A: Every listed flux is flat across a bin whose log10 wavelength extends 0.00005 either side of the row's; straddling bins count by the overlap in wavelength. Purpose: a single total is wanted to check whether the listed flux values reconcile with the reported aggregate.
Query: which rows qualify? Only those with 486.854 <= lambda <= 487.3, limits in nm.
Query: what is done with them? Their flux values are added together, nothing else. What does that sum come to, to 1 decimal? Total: 28.4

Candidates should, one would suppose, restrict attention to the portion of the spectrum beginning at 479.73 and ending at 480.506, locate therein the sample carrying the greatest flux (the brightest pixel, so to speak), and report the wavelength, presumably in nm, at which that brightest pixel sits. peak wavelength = 480.119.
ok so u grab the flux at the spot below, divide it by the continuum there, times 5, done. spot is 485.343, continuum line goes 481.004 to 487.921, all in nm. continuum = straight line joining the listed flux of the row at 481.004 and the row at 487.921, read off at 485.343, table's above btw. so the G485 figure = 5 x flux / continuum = 4.7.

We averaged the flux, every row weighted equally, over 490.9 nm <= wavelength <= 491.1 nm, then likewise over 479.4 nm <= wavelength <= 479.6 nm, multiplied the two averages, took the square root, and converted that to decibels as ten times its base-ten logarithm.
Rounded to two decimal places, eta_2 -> 9.03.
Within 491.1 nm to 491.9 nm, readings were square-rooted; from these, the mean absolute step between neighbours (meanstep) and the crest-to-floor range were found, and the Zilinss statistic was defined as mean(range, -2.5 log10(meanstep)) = 2.9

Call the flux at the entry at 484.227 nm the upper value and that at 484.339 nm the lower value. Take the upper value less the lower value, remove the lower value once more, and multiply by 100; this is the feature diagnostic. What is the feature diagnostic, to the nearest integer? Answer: -774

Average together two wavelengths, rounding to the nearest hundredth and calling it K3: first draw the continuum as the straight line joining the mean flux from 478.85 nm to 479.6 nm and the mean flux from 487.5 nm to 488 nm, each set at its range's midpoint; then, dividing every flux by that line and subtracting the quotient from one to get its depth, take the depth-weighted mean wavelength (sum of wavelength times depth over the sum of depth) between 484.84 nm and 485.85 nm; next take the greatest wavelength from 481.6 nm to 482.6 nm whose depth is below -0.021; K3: 484.03 nm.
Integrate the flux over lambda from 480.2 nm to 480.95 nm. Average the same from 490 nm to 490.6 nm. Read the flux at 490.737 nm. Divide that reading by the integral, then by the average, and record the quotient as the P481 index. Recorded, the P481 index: 0.1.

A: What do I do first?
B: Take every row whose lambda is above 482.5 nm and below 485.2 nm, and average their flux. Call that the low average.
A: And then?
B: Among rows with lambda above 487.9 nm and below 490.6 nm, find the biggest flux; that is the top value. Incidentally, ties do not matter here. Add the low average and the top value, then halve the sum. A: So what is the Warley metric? 8.2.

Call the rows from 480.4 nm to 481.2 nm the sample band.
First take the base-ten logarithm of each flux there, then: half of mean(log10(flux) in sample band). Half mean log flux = 0.460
